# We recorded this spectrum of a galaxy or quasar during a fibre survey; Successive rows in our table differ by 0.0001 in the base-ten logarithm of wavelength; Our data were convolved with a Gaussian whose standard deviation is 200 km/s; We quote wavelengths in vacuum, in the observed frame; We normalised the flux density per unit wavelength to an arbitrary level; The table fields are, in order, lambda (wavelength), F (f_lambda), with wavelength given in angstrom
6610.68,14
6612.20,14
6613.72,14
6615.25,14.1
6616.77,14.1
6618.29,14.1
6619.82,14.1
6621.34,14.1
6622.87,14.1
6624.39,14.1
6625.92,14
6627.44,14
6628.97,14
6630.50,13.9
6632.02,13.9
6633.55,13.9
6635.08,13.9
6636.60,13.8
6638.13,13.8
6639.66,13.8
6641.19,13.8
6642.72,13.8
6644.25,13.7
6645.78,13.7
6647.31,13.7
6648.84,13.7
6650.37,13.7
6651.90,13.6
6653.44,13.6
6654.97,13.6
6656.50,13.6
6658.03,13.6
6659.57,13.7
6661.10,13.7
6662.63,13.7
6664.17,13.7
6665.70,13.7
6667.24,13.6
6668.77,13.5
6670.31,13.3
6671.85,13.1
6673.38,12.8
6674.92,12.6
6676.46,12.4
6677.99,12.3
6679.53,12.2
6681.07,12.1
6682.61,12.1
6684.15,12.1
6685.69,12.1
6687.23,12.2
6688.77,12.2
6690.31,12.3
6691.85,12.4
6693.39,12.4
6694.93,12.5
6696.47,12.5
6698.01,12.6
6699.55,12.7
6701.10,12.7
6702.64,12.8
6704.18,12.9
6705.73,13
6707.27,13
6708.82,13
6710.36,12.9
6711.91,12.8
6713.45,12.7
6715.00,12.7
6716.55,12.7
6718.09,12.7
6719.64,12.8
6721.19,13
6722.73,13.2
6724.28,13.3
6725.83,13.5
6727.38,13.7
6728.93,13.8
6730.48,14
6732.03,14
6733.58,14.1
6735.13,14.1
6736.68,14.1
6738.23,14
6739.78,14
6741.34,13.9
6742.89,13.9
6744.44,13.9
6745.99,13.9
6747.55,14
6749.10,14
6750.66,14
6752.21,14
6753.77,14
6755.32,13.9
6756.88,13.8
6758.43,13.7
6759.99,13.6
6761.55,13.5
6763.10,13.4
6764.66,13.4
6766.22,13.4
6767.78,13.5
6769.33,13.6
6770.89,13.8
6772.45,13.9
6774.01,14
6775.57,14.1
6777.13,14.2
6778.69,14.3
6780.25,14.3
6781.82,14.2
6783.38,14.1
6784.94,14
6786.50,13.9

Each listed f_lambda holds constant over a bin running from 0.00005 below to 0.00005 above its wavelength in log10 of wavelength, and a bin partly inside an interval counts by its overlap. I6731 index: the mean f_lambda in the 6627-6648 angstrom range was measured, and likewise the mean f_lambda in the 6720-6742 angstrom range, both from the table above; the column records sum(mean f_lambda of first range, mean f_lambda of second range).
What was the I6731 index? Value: 27.6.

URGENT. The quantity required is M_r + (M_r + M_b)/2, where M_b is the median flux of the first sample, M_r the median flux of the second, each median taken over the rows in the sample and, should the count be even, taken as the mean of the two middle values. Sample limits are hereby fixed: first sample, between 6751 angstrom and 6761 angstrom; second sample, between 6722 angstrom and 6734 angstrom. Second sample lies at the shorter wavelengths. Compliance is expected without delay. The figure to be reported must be 27.55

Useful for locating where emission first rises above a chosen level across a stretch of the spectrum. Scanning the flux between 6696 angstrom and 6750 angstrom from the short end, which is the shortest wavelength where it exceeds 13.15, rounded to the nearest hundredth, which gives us 6722.73 angstrom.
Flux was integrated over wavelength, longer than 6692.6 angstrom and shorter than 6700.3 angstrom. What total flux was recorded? 97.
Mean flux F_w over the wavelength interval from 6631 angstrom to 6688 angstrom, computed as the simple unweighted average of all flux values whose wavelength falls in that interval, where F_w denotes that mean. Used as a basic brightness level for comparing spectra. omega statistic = 13.3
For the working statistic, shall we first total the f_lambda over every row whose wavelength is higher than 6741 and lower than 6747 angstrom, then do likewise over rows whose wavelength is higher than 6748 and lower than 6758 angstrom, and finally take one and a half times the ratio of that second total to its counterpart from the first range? 2.3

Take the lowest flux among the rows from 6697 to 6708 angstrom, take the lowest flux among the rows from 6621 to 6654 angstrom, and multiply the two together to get 171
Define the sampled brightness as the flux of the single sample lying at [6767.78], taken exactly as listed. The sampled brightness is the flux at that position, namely 13.5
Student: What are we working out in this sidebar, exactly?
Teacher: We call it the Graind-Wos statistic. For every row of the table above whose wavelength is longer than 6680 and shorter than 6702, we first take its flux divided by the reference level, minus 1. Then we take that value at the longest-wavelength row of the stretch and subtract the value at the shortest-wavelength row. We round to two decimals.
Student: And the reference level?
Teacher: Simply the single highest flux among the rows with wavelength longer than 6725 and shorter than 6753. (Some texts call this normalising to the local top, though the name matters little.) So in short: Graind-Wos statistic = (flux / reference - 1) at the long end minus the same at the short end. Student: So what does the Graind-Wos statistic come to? 0.04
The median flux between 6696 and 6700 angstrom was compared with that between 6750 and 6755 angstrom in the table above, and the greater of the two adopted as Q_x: 14.0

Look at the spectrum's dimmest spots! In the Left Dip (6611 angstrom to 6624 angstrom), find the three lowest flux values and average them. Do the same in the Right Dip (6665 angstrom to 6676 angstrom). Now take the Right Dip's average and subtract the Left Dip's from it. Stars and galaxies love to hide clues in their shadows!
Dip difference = -1.2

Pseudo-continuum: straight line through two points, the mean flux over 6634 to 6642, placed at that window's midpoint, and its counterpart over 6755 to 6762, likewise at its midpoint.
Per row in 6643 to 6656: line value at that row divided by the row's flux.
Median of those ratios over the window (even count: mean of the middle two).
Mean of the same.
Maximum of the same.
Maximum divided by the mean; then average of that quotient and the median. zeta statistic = 1.01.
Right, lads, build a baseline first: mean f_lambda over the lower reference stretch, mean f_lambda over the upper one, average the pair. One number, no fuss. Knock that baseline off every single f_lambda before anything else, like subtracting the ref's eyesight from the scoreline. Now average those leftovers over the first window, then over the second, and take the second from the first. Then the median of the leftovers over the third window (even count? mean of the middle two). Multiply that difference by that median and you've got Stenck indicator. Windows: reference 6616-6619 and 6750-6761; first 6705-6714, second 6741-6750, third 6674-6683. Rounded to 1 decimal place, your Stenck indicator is 1.8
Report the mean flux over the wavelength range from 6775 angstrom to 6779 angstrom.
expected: 14.2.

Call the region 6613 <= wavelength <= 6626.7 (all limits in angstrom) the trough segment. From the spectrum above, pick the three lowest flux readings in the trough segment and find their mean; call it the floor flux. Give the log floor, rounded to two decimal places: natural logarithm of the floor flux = 2.64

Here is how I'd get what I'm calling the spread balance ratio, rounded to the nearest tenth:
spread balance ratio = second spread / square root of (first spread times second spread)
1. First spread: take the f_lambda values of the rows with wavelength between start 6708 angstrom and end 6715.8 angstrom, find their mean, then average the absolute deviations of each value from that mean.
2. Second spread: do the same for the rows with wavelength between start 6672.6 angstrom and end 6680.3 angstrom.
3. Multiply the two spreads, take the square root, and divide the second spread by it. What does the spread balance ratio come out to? 1.4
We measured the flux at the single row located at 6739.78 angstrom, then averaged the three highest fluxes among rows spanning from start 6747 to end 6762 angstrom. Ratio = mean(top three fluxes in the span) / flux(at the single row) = 1.00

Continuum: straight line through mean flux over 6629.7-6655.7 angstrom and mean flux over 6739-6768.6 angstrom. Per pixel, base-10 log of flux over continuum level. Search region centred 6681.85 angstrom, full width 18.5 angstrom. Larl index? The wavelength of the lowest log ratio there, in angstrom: 6685.69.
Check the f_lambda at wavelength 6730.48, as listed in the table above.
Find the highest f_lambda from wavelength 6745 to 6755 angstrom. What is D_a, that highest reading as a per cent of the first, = 100.0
